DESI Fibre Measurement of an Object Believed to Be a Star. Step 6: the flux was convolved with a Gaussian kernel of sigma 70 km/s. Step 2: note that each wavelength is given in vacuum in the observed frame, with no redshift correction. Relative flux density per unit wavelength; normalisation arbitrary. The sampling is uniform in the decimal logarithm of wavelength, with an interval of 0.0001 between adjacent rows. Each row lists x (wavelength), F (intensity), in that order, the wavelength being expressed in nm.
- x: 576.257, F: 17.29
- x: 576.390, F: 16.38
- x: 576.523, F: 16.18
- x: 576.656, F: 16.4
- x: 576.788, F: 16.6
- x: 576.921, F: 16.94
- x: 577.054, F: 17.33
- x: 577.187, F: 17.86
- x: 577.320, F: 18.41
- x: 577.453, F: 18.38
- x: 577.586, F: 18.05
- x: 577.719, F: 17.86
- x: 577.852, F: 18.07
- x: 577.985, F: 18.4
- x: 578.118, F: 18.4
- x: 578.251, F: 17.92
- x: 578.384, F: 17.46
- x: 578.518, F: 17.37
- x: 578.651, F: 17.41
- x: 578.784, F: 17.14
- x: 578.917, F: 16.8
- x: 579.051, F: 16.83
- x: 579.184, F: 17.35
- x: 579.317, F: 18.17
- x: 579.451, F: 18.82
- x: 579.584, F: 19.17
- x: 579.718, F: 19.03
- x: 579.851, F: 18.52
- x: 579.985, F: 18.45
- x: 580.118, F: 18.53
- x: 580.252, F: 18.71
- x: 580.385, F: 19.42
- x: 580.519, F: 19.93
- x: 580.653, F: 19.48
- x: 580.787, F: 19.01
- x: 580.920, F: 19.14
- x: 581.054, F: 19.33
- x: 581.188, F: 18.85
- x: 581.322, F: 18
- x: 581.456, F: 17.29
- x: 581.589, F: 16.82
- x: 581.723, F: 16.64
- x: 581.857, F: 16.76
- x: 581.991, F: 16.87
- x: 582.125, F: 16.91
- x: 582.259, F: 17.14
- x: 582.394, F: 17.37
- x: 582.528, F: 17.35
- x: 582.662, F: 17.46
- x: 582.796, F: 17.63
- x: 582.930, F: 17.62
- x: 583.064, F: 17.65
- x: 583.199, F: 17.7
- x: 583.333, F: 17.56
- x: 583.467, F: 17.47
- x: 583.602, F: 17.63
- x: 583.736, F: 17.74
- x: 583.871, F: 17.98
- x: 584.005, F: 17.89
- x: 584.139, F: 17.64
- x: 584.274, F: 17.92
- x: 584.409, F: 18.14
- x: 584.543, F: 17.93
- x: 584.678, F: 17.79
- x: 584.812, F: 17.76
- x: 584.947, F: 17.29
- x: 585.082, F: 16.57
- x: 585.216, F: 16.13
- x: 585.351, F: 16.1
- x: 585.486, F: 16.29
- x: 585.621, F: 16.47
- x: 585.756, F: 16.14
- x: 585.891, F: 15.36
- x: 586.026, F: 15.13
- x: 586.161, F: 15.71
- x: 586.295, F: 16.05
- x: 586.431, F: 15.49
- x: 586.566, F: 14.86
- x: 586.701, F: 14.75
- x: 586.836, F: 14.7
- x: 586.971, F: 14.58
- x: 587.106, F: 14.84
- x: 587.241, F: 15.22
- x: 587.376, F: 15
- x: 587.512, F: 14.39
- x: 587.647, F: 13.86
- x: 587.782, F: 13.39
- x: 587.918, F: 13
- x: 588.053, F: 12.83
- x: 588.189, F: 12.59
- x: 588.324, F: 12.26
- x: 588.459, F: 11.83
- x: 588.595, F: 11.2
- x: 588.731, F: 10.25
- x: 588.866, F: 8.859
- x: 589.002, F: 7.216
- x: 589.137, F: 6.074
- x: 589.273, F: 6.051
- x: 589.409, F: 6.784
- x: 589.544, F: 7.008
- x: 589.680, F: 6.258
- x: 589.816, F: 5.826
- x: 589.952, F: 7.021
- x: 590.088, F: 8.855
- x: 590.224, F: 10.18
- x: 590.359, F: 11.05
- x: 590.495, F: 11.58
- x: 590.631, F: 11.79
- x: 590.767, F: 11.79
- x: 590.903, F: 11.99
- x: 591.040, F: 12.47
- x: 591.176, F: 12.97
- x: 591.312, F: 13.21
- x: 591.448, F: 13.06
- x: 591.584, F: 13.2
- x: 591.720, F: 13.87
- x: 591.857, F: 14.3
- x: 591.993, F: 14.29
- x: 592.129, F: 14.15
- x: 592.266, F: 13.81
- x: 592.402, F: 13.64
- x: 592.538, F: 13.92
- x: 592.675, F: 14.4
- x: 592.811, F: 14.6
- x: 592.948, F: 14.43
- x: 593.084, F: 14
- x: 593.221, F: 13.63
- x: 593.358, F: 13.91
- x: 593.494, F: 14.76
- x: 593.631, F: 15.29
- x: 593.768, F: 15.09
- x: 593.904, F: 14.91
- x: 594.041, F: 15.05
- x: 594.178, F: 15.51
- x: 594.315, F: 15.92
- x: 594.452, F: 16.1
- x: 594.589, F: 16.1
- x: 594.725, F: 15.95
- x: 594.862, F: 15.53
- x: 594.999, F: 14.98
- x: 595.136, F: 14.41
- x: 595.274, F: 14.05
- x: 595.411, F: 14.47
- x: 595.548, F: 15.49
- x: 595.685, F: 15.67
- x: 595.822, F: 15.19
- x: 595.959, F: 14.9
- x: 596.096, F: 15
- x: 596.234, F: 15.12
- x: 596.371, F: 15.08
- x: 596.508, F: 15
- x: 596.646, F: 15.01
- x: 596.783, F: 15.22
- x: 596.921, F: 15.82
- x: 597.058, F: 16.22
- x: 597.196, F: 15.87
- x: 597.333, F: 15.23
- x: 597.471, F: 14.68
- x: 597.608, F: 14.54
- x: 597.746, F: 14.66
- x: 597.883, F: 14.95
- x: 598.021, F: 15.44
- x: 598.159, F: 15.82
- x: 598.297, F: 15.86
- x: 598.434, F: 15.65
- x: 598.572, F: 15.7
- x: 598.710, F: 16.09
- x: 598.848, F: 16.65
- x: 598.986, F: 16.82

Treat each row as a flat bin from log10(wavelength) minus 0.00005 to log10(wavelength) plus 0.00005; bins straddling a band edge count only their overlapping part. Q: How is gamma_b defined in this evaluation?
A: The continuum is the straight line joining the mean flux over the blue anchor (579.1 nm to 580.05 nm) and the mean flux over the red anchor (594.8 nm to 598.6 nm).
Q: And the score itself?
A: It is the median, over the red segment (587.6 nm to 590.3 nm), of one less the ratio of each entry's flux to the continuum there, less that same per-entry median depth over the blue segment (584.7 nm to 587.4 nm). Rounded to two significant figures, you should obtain 0.33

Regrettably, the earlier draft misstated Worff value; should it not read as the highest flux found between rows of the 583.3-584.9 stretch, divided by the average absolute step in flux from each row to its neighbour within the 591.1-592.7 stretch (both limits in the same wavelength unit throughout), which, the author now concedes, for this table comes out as 65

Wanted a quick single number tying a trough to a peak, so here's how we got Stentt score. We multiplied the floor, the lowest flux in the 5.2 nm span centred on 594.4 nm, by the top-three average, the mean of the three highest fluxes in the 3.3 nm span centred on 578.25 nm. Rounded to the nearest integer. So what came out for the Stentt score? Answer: 259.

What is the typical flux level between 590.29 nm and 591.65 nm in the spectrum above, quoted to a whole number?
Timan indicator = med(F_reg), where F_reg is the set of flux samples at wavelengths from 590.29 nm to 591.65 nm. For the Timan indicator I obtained 12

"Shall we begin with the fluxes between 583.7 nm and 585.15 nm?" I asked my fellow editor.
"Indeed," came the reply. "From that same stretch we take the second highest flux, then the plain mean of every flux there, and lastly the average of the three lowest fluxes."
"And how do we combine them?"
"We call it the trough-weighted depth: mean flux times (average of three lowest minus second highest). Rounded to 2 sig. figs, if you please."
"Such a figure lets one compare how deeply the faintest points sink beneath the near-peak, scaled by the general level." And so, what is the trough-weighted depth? -14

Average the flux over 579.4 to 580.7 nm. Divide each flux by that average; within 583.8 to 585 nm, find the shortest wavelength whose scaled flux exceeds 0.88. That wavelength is 583.871 nm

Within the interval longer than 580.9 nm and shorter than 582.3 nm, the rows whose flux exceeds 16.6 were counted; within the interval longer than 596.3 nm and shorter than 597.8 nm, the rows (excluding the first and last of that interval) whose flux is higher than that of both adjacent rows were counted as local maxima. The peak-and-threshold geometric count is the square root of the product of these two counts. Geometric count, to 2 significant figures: 3.3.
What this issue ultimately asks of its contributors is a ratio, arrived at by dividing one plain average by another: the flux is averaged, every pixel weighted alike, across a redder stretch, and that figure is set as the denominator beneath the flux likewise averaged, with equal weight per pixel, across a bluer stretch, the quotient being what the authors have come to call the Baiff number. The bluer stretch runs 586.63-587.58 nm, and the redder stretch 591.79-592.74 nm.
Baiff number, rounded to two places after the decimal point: 1.05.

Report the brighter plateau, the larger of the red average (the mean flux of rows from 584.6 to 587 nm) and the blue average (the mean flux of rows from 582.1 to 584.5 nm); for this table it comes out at 17.6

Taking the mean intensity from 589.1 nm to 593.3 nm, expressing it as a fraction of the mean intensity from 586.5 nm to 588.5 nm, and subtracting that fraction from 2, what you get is 1.17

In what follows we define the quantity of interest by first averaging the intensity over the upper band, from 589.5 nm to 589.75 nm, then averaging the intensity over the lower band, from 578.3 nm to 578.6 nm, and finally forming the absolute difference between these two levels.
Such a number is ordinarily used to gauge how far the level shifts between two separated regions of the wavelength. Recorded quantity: 11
